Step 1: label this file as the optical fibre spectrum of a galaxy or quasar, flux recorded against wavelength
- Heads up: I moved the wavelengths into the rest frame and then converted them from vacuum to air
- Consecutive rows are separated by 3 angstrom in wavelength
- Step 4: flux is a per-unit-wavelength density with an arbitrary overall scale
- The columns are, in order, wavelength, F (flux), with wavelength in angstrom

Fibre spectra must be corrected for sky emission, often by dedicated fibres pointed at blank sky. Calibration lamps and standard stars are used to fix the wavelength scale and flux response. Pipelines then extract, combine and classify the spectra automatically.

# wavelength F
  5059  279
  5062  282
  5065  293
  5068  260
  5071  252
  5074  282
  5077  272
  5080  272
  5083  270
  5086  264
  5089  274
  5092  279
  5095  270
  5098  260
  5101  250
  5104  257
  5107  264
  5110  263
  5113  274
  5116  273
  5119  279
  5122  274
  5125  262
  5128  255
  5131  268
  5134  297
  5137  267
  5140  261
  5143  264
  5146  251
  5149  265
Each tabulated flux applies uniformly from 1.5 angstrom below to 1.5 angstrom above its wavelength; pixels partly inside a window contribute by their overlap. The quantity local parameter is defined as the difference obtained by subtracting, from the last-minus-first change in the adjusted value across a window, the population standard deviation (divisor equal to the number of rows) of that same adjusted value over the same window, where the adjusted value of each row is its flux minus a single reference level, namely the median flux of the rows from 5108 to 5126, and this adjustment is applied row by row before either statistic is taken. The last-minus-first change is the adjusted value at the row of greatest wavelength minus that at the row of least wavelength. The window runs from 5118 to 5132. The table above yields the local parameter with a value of -19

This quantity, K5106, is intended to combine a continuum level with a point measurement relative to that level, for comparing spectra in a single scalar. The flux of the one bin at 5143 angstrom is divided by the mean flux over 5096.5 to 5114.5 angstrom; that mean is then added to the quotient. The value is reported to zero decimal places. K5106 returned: 262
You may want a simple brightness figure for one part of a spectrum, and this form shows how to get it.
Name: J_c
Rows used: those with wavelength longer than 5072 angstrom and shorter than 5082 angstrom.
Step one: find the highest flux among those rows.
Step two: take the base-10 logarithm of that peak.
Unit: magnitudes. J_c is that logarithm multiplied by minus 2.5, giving -6.13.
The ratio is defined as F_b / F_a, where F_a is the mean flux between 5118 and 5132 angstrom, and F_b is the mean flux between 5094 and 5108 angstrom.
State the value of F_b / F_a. 0.972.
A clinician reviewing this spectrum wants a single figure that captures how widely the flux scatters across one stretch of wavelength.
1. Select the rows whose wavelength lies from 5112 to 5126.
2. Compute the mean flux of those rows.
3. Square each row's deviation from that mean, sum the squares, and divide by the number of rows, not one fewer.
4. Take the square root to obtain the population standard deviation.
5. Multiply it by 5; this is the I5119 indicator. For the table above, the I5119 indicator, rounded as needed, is 28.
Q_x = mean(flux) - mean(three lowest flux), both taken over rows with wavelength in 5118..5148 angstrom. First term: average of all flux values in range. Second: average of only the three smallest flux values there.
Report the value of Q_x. 12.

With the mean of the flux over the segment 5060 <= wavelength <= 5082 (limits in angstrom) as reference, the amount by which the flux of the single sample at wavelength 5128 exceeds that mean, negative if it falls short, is -18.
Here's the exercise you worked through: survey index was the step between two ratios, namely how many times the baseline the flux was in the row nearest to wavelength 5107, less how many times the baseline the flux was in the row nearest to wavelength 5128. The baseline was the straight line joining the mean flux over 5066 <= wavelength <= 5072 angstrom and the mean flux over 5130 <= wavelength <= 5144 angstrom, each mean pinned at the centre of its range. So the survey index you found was 0.05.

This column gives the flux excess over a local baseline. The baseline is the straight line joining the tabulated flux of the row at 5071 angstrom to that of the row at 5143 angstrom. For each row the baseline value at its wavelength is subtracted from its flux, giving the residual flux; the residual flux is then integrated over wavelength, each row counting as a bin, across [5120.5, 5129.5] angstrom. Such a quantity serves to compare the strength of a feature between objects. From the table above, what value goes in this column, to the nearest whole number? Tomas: 24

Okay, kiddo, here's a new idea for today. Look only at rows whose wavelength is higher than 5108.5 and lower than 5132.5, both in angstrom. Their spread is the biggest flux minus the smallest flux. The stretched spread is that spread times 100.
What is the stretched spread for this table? 2400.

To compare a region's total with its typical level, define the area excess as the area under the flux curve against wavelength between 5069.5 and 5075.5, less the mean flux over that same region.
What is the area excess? 1335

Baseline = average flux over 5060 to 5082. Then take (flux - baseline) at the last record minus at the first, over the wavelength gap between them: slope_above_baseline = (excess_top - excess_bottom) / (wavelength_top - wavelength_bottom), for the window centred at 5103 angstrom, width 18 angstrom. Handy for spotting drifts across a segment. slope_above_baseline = -0.5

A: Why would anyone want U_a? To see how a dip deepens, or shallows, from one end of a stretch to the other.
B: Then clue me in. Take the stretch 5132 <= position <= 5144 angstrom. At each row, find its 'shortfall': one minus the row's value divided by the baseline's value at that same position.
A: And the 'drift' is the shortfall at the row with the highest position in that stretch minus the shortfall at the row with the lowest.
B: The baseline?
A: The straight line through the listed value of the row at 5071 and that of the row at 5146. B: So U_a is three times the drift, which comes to 0.39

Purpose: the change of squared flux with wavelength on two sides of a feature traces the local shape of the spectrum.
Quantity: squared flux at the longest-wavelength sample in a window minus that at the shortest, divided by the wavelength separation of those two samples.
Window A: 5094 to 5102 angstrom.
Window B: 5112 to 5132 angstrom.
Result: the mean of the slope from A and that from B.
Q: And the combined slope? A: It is -957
